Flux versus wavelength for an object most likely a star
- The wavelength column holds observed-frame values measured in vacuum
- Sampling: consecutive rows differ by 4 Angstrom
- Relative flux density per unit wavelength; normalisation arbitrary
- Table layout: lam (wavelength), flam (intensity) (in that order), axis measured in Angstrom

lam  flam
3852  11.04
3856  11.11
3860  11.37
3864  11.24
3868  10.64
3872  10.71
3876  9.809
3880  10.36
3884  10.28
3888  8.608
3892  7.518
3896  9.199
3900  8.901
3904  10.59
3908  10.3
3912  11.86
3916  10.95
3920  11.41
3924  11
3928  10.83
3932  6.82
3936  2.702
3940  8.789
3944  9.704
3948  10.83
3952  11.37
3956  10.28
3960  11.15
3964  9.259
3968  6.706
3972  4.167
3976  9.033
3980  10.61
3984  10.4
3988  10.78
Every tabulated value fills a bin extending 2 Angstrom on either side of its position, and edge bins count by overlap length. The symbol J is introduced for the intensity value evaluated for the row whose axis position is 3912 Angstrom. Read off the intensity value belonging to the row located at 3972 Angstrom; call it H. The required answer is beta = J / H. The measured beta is 2.85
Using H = 4.167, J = 11.86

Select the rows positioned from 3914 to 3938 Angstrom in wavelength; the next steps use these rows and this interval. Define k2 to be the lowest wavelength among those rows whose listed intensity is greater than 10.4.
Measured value 3916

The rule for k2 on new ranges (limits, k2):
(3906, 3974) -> 3912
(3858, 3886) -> 3860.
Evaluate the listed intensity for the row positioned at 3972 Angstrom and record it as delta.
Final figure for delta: 4.167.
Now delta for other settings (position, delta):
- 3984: 10.4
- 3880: 10.36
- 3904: 10.59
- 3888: 8.608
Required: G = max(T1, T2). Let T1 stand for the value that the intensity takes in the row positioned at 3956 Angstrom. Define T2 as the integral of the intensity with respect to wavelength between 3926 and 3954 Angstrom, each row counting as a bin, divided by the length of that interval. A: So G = 10.3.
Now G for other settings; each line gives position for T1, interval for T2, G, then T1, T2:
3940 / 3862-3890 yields 10.2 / 8.789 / 10.2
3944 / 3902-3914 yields 10.9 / 9.704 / 10.9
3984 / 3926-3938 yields 10.4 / 10.4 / 6.8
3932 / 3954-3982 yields 8.7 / 6.82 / 8.7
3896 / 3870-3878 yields 10.3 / 9.199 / 10.3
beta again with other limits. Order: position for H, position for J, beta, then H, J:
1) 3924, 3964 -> 0.84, 11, 9.259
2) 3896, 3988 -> 1.17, 9.199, 10.78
